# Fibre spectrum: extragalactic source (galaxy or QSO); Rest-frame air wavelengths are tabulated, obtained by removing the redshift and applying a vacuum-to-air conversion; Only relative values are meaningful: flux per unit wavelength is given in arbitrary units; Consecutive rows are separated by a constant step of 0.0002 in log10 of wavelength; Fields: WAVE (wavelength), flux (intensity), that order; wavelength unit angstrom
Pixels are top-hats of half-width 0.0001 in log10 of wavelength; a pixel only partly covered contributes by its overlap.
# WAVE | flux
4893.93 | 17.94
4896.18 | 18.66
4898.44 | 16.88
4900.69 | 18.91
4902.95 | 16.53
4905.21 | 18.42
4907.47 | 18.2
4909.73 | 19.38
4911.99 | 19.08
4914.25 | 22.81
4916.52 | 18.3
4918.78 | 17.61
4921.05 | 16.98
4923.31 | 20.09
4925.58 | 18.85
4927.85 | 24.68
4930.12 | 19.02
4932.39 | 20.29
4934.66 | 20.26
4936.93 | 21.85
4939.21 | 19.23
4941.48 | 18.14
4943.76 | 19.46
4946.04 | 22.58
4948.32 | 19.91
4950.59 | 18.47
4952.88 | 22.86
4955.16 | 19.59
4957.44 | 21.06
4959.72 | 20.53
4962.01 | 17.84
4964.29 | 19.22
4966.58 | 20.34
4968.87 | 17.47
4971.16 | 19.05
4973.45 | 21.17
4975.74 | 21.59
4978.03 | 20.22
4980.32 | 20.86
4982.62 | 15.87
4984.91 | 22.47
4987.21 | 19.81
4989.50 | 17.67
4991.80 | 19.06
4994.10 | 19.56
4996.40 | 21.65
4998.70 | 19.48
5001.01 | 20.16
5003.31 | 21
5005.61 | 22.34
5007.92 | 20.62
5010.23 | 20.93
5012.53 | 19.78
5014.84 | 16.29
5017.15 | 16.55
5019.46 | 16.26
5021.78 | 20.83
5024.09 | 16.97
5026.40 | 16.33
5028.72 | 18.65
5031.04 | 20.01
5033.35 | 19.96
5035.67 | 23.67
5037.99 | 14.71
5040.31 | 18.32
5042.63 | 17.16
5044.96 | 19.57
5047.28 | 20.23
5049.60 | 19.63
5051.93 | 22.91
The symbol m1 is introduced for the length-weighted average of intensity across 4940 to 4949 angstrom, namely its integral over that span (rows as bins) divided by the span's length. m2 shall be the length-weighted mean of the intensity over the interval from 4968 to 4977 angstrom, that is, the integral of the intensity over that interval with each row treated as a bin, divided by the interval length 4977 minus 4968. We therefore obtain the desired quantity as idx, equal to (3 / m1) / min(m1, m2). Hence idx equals 0.0075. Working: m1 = 20.0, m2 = 19.9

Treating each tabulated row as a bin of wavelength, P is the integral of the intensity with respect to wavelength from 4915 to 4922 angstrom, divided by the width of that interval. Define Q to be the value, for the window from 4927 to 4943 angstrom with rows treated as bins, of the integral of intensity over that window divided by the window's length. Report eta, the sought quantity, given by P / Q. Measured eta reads 0.88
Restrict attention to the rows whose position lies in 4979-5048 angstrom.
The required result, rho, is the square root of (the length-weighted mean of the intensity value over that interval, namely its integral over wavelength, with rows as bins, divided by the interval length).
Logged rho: 4.38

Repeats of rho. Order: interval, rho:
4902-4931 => 4.39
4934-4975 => 4.47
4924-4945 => 4.49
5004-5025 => 4.36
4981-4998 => 4.41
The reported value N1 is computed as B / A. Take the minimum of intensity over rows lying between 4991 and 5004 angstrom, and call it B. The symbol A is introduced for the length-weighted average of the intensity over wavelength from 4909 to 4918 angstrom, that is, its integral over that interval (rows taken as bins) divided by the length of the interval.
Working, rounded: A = 19.8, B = 19.06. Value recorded 0.96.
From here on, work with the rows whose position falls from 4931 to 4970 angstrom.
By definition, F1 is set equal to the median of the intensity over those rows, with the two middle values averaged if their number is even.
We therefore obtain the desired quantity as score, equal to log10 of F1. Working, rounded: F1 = 19.91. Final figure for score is 1.299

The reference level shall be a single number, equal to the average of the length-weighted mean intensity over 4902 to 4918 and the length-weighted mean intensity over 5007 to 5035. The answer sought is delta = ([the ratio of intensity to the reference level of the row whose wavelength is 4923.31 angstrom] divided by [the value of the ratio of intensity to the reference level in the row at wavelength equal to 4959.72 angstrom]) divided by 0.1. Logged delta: 9.8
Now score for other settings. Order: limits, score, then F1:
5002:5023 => 1.314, 20.62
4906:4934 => 1.280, 19.05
